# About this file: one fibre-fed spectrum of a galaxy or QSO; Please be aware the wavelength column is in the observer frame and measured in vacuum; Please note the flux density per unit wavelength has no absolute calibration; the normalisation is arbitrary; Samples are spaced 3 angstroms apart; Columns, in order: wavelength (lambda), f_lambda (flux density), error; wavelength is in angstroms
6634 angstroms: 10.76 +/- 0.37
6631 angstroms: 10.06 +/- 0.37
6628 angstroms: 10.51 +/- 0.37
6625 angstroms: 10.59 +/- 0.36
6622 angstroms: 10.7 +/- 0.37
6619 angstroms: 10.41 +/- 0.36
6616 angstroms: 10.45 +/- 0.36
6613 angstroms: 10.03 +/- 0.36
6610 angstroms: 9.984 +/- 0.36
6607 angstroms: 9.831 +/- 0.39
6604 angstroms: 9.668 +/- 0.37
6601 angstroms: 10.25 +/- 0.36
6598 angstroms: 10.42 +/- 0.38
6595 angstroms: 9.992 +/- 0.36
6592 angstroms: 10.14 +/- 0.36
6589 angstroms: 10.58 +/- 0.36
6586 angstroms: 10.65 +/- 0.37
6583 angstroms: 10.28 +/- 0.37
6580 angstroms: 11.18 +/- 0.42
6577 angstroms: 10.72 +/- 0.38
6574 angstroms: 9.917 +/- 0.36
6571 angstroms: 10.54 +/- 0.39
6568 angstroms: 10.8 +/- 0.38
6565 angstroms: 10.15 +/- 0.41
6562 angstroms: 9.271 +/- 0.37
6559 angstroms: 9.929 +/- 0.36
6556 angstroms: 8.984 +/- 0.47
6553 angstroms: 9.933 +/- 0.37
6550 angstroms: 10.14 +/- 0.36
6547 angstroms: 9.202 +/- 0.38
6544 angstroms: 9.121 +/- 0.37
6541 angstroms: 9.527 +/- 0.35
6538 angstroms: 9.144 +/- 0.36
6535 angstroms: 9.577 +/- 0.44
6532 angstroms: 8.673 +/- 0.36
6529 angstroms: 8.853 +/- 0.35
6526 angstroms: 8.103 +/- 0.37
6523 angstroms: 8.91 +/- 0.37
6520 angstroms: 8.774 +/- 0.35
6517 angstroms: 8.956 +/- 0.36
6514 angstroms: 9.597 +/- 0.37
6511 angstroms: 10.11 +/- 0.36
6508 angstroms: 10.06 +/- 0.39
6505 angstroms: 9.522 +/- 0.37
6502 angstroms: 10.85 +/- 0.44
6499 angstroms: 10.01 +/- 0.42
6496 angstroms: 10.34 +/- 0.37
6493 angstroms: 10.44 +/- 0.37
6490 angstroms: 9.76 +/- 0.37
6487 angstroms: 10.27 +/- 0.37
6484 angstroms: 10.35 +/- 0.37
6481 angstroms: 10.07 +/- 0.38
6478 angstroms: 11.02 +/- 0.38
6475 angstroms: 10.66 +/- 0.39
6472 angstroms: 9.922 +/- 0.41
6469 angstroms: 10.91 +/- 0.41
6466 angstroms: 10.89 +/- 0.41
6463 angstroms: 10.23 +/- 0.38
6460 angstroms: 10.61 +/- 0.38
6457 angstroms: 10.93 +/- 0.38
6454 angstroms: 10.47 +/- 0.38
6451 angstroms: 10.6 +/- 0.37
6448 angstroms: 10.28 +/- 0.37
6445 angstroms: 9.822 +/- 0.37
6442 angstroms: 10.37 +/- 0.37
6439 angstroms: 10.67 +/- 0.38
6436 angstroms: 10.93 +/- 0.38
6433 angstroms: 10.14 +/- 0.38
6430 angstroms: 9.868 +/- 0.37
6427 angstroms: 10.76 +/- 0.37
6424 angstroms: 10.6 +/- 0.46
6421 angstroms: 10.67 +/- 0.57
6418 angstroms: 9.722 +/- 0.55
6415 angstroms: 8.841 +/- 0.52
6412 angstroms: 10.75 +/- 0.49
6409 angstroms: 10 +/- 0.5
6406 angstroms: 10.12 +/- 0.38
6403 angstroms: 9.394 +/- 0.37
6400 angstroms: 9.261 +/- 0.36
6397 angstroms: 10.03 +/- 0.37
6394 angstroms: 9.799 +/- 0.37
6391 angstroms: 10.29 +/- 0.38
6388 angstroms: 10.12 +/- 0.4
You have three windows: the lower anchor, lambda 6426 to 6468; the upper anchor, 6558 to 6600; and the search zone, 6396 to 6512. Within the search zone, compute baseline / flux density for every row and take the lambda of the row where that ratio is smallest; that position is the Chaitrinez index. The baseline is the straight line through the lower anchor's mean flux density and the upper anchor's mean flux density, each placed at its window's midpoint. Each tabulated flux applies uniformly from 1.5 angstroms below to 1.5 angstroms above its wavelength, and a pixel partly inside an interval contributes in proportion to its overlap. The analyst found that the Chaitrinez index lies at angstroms 6478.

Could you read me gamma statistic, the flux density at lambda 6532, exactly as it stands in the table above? 8.673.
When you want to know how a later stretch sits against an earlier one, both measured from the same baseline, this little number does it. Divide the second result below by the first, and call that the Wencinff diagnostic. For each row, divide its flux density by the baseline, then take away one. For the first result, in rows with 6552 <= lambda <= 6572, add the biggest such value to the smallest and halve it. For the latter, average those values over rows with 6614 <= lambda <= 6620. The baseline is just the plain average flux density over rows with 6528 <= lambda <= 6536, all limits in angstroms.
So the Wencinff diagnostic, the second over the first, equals 1.6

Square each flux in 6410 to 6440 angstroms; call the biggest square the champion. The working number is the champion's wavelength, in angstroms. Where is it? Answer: 6436 angstroms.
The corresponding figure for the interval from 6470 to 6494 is 6478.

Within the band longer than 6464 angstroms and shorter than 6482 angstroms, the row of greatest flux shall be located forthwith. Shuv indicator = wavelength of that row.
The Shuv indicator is 6478 angstroms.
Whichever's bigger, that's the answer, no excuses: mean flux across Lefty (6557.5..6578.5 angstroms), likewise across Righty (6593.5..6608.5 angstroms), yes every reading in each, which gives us 10.2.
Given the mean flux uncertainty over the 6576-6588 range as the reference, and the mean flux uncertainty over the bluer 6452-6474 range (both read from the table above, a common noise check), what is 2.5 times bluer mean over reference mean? 2.55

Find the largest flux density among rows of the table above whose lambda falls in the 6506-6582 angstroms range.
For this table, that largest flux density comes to 11.18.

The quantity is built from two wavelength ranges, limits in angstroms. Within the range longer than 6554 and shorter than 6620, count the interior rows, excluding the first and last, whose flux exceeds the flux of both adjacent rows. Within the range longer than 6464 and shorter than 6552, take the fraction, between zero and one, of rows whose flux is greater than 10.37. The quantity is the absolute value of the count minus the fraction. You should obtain 5.8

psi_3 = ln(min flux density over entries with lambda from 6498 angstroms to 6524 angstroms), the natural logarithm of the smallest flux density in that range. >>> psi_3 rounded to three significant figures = 2.17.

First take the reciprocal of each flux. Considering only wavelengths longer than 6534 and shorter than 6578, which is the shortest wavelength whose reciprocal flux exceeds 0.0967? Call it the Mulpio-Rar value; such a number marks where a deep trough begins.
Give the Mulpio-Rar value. 6535 angstroms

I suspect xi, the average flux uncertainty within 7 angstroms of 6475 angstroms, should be 0.394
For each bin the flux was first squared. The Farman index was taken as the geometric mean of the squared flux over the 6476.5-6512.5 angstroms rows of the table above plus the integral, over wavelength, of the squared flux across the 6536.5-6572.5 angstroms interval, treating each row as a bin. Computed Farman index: 3524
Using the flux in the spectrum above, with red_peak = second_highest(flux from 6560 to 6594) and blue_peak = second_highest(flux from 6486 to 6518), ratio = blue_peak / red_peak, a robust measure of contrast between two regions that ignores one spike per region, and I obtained 0.97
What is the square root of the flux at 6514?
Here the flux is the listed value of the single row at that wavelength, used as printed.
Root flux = 3.10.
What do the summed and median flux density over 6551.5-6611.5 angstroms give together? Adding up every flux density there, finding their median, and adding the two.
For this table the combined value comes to 213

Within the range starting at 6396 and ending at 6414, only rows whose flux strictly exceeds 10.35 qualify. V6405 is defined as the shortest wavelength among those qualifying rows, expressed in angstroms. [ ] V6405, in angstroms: 6412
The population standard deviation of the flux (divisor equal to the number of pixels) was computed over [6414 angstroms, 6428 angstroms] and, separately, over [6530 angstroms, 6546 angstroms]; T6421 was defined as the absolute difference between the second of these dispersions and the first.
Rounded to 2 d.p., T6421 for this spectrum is 0.41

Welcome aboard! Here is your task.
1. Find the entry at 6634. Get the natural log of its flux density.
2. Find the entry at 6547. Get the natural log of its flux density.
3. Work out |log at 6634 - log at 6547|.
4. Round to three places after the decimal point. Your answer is 0.156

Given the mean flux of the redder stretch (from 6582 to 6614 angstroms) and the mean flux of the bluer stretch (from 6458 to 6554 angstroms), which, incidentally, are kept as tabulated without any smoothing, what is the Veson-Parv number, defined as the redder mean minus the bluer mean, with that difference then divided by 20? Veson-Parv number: 0.017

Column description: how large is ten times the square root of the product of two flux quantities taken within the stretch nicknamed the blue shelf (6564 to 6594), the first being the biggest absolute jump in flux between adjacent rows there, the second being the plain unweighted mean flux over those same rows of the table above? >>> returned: 30.7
